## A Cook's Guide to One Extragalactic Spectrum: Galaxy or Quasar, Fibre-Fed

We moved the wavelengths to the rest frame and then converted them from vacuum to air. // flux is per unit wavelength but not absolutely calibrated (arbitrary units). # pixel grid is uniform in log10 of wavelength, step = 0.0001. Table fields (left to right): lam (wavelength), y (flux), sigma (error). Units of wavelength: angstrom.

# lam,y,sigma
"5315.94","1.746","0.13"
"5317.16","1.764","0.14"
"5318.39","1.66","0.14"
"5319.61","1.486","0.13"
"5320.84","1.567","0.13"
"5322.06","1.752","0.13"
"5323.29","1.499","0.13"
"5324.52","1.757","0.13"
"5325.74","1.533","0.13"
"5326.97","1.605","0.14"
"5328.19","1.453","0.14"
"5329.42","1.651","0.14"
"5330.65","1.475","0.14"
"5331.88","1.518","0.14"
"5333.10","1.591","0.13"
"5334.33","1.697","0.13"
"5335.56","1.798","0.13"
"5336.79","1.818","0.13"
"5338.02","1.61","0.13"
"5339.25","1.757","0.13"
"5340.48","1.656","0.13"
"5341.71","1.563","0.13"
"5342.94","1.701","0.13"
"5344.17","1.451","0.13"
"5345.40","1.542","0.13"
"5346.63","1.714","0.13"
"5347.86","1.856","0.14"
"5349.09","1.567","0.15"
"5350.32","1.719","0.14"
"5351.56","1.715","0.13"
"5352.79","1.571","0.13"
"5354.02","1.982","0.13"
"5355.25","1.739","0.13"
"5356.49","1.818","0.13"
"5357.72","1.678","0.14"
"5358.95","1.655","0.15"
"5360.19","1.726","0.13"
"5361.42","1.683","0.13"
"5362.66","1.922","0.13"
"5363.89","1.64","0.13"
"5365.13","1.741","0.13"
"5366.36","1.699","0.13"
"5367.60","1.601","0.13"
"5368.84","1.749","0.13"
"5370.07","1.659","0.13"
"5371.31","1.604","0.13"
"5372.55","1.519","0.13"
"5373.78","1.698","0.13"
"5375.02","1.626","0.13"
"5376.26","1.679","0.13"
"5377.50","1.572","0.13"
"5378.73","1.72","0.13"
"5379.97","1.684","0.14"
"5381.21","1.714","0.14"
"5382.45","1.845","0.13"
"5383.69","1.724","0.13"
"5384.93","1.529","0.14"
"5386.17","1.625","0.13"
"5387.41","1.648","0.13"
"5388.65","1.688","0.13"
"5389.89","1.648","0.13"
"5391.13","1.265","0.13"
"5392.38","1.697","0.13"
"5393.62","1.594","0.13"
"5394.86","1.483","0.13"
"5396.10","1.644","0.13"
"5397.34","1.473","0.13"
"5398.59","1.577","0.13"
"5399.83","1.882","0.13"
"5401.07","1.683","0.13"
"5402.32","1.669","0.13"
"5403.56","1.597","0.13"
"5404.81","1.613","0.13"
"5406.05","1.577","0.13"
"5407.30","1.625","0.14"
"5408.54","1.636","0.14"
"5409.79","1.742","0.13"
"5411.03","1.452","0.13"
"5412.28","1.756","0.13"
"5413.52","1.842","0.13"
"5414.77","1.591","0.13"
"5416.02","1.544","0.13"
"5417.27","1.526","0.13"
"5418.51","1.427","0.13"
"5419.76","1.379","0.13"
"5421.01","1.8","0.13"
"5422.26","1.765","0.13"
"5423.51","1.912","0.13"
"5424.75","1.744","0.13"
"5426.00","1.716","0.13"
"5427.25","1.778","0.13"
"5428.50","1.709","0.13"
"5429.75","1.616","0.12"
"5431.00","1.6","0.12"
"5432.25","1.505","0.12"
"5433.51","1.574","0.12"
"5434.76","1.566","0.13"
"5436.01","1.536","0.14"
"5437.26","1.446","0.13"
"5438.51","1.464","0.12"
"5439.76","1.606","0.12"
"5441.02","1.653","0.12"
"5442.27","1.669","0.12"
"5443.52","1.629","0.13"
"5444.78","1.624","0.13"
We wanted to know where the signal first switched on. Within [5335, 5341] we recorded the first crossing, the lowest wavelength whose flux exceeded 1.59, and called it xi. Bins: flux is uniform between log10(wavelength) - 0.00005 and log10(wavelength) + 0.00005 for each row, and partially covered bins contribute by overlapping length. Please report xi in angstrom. 5335.56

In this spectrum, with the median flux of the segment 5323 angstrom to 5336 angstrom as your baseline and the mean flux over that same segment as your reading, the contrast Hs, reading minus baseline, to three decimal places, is 0.007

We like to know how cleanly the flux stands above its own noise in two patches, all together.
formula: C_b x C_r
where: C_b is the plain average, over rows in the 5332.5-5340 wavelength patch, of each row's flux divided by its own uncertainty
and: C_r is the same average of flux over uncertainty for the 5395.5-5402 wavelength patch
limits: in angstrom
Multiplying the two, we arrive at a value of 167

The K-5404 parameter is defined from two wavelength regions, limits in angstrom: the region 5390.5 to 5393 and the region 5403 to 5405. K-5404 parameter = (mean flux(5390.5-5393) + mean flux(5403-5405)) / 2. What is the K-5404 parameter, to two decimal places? 1.54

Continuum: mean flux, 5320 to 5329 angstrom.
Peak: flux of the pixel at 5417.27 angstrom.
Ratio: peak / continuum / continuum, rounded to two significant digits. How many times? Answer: 0.60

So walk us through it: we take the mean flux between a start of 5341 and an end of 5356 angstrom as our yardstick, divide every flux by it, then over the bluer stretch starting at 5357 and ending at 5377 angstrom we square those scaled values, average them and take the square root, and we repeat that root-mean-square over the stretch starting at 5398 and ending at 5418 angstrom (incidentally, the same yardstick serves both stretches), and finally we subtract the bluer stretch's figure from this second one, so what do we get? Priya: -0.020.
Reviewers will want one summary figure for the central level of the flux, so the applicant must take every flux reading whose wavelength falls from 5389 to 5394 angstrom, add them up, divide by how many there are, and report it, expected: 1.55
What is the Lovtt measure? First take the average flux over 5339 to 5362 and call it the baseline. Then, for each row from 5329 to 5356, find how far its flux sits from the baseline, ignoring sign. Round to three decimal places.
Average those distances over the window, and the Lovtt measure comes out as 0.105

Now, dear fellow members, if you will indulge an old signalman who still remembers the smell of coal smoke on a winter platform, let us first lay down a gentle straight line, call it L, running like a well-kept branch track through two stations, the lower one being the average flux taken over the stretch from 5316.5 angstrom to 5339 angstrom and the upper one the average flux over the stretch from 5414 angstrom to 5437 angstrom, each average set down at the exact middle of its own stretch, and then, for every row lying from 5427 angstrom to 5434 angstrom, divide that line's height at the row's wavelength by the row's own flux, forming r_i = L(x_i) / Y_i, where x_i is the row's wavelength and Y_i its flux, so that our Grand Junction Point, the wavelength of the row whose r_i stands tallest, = 5432.25 angstrom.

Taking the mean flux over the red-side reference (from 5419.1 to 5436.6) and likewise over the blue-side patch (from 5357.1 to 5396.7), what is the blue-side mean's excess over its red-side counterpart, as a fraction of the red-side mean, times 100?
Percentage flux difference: -0.1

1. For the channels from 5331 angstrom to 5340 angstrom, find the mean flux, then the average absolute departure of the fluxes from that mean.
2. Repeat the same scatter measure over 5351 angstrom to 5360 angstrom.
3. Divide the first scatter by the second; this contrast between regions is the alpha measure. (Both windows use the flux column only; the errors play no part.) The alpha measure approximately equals 1.0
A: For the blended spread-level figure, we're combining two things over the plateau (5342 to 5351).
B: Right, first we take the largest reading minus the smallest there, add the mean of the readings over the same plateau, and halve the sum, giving 1.03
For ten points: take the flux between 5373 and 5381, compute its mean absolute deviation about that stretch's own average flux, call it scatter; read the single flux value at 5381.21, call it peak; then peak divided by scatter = 40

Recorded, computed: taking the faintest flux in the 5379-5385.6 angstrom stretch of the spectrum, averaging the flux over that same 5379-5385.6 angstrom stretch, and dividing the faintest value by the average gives 0.900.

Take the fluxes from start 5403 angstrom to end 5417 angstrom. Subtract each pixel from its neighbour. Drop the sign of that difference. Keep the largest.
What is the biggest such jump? 0.30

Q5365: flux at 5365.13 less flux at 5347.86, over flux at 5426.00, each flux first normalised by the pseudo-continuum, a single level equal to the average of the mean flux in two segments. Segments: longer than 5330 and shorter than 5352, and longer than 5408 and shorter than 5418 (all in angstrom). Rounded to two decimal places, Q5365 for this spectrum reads -0.07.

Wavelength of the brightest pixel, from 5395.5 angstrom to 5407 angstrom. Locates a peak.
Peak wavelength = 5399.83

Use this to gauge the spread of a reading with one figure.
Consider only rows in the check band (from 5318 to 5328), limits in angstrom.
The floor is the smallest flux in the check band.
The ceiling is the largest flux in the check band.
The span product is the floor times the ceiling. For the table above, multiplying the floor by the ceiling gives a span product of 2.61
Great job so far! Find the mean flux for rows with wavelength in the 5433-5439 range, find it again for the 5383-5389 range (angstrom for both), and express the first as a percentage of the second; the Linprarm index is 92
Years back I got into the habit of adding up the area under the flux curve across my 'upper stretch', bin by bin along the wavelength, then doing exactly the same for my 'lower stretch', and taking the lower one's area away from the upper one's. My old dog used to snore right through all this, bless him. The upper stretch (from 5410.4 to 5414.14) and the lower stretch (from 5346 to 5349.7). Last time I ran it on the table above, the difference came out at -0.03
